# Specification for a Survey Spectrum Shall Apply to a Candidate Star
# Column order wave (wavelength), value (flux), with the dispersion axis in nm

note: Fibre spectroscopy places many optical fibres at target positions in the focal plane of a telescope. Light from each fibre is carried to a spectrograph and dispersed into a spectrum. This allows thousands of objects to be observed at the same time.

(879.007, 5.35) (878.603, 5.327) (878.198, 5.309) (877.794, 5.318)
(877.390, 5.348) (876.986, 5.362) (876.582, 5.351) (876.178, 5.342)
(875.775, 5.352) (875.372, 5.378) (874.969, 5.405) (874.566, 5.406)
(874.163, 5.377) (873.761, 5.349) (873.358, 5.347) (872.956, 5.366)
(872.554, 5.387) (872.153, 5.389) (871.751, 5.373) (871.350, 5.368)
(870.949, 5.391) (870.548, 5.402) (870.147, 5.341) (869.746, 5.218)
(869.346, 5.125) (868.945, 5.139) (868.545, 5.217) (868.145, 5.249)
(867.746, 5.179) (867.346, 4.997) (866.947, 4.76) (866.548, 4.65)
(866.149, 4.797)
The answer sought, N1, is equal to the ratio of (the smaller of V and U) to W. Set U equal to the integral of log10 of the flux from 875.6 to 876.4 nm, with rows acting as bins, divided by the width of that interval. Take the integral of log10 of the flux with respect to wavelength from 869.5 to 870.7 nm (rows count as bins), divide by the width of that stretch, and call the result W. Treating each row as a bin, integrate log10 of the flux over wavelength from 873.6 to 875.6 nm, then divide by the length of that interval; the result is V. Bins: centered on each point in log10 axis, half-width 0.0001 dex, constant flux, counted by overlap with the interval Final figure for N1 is 1.00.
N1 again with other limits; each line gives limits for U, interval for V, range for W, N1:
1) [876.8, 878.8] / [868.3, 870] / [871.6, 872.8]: 0.98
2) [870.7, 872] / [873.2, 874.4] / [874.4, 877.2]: 1.00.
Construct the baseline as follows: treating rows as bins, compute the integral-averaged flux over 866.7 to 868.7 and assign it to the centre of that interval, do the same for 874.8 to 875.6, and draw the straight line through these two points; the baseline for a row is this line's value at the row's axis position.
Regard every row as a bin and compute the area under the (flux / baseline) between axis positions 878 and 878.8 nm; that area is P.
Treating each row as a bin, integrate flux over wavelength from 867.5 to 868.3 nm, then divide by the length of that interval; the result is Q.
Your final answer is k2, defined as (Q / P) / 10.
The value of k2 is 0.676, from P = 0.77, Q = 5.201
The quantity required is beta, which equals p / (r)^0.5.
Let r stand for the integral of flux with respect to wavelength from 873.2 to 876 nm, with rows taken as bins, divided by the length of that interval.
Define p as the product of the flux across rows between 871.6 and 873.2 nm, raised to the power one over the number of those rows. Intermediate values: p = 5.38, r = 5.37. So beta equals 2.32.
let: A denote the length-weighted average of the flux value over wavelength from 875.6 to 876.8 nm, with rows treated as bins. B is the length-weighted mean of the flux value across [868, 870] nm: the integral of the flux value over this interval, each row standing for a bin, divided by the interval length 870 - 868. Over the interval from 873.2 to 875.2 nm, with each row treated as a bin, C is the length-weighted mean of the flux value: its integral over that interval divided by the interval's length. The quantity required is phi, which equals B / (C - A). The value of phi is 184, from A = 5.35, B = 5.19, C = 5.38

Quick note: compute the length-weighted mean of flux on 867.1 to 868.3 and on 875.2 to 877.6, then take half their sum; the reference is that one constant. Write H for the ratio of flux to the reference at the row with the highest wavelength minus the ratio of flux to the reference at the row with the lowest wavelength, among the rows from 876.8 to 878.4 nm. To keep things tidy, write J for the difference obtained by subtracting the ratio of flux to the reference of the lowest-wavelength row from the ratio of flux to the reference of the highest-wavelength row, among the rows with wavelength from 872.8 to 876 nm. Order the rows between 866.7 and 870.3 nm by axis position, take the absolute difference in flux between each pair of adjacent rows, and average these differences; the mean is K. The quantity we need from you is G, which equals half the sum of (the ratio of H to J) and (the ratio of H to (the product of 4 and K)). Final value 1.9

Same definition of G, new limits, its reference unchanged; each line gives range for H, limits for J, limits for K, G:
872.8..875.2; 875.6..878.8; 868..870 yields -0.8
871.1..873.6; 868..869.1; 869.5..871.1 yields 0.1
